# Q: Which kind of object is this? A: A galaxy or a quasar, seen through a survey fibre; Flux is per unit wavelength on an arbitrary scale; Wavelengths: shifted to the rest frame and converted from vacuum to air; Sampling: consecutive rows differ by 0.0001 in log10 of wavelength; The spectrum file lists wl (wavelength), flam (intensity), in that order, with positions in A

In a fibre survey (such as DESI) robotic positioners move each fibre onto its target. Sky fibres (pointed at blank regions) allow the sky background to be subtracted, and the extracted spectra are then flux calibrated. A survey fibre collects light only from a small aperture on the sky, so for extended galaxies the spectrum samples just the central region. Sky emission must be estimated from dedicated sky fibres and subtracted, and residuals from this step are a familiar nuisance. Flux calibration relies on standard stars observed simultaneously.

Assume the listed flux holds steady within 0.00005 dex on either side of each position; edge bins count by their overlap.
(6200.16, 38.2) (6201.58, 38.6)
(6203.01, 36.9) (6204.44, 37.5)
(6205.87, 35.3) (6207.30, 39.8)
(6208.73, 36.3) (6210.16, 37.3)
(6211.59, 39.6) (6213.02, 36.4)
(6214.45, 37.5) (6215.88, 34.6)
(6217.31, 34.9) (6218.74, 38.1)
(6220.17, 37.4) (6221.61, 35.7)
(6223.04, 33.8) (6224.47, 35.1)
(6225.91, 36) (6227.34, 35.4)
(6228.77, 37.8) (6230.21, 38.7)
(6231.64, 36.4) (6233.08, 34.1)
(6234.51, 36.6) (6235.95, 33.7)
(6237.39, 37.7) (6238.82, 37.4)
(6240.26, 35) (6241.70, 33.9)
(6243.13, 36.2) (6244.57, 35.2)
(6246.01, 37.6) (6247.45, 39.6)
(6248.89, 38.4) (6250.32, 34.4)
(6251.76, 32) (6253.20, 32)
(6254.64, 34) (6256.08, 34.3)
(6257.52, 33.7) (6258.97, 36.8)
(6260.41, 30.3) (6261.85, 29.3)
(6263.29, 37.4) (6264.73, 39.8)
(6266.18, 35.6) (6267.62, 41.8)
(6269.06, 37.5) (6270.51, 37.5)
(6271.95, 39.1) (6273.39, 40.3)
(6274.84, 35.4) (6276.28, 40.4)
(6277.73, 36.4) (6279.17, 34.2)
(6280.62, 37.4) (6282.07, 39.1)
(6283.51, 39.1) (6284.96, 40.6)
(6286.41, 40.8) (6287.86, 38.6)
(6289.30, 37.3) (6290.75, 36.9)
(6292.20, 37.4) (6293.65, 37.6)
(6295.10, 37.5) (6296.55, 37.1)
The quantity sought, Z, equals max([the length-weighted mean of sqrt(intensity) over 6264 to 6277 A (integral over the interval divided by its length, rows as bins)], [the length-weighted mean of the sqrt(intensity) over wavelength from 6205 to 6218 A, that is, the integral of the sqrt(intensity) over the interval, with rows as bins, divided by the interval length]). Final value 6.21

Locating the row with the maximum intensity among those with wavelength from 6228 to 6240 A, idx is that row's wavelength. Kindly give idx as 6230.21 A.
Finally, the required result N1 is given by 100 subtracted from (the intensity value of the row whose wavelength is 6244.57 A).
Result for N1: -65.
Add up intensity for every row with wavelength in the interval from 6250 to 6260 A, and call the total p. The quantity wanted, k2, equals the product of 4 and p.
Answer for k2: 949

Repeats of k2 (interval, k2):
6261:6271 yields 1036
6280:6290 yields 1092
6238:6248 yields 1020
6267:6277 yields 1088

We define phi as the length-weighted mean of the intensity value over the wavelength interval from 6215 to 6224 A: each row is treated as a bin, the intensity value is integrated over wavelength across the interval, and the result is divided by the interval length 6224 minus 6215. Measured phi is 35.8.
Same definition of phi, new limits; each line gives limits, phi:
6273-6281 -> 37.2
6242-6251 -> 36.8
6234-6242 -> 35.8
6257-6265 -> 34.3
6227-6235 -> 36.6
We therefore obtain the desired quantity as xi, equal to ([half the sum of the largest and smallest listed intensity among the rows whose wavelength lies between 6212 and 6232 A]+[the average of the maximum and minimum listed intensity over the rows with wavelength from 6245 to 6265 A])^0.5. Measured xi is 8.41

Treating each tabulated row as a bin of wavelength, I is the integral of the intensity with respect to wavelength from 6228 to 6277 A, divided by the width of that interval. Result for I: 36.2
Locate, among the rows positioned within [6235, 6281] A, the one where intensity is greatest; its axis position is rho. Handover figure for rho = 6267.62 A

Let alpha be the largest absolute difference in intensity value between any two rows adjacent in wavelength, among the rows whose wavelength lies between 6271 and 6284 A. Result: 5.0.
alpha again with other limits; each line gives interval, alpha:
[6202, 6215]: 4.5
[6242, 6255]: 4.0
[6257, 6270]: 8.1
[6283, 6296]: 2.2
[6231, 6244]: 4.0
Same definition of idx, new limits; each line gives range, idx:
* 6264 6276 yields 6267.62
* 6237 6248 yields 6247.45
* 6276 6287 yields 6286.41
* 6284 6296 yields 6286.41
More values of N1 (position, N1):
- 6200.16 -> -62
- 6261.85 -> -71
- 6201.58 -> -61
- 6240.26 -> -65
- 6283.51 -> -61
